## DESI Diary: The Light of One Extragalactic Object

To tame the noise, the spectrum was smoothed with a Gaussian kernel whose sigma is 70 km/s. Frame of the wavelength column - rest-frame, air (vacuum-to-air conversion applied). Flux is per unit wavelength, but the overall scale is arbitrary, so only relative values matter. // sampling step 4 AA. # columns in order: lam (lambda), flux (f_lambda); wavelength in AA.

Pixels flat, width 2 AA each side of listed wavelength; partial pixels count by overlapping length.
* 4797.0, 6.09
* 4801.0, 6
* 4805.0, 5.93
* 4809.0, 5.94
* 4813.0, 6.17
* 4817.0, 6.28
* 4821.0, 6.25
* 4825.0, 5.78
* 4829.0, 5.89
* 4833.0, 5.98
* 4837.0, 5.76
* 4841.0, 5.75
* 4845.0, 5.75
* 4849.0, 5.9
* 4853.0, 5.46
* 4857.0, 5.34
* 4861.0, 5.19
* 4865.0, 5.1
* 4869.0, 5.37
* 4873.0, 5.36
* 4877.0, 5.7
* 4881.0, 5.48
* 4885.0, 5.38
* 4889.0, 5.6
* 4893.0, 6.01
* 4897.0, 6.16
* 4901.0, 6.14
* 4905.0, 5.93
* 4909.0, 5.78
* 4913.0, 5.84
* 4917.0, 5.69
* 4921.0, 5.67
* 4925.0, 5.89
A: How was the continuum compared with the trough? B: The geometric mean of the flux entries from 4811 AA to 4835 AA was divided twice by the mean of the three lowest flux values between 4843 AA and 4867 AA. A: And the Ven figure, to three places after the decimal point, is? 0.223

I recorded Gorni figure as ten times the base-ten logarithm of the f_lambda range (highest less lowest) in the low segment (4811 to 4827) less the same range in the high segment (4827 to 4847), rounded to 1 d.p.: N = -5.7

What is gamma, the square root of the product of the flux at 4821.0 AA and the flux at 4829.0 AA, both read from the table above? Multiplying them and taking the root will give 6.07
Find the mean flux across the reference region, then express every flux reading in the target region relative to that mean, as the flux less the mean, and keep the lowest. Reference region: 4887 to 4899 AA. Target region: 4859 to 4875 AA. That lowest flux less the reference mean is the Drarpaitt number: -0.8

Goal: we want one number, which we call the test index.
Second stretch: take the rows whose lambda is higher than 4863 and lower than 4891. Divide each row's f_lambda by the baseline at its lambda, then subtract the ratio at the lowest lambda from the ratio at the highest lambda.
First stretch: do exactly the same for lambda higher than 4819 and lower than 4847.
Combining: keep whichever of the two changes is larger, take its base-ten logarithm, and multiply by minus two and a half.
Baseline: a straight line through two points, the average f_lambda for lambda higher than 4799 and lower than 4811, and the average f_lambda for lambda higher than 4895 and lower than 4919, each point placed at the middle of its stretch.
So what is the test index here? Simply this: 2.7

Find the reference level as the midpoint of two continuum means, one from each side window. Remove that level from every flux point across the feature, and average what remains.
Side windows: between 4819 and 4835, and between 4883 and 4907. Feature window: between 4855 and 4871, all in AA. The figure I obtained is -0.67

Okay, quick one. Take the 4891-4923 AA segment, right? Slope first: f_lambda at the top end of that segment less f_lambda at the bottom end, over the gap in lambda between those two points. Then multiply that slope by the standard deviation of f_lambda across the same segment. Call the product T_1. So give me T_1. -0.002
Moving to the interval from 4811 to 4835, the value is -0.002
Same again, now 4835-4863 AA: -0.006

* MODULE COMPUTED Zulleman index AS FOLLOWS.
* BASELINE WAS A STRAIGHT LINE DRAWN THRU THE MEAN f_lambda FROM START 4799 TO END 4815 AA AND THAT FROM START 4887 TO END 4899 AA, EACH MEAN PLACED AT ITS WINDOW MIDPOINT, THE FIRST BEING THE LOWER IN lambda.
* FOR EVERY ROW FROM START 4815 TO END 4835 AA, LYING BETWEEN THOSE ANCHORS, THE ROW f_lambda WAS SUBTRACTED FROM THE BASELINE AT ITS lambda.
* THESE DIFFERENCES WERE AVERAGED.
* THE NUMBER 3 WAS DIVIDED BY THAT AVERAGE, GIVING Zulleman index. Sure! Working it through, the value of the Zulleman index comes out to -68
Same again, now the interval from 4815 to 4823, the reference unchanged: -11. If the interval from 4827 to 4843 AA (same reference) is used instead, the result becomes 22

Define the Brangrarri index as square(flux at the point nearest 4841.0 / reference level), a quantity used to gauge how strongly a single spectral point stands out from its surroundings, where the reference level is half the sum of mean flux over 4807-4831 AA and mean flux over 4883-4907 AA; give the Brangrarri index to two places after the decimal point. 0.93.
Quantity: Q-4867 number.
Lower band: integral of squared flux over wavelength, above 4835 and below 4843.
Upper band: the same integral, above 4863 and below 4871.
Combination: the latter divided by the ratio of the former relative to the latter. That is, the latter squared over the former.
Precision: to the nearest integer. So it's 182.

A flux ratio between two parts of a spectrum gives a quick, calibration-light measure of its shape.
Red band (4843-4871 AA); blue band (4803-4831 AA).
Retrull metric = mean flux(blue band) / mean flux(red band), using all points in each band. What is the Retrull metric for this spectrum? 1.11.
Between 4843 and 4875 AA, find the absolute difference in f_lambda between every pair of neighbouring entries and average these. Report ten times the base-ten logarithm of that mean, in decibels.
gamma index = -7.55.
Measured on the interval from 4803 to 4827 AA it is -7.70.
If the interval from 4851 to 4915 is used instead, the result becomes -7.75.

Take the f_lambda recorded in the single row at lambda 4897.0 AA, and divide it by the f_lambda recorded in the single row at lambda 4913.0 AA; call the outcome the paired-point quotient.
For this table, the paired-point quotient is 1.05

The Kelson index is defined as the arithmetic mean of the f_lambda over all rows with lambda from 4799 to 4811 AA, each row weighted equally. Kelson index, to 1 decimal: 6.0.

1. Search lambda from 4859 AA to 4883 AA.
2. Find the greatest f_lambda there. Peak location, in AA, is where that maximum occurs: 4877.0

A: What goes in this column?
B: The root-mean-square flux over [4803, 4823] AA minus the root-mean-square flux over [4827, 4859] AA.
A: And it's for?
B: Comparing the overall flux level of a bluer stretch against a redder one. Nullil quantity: 0.4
